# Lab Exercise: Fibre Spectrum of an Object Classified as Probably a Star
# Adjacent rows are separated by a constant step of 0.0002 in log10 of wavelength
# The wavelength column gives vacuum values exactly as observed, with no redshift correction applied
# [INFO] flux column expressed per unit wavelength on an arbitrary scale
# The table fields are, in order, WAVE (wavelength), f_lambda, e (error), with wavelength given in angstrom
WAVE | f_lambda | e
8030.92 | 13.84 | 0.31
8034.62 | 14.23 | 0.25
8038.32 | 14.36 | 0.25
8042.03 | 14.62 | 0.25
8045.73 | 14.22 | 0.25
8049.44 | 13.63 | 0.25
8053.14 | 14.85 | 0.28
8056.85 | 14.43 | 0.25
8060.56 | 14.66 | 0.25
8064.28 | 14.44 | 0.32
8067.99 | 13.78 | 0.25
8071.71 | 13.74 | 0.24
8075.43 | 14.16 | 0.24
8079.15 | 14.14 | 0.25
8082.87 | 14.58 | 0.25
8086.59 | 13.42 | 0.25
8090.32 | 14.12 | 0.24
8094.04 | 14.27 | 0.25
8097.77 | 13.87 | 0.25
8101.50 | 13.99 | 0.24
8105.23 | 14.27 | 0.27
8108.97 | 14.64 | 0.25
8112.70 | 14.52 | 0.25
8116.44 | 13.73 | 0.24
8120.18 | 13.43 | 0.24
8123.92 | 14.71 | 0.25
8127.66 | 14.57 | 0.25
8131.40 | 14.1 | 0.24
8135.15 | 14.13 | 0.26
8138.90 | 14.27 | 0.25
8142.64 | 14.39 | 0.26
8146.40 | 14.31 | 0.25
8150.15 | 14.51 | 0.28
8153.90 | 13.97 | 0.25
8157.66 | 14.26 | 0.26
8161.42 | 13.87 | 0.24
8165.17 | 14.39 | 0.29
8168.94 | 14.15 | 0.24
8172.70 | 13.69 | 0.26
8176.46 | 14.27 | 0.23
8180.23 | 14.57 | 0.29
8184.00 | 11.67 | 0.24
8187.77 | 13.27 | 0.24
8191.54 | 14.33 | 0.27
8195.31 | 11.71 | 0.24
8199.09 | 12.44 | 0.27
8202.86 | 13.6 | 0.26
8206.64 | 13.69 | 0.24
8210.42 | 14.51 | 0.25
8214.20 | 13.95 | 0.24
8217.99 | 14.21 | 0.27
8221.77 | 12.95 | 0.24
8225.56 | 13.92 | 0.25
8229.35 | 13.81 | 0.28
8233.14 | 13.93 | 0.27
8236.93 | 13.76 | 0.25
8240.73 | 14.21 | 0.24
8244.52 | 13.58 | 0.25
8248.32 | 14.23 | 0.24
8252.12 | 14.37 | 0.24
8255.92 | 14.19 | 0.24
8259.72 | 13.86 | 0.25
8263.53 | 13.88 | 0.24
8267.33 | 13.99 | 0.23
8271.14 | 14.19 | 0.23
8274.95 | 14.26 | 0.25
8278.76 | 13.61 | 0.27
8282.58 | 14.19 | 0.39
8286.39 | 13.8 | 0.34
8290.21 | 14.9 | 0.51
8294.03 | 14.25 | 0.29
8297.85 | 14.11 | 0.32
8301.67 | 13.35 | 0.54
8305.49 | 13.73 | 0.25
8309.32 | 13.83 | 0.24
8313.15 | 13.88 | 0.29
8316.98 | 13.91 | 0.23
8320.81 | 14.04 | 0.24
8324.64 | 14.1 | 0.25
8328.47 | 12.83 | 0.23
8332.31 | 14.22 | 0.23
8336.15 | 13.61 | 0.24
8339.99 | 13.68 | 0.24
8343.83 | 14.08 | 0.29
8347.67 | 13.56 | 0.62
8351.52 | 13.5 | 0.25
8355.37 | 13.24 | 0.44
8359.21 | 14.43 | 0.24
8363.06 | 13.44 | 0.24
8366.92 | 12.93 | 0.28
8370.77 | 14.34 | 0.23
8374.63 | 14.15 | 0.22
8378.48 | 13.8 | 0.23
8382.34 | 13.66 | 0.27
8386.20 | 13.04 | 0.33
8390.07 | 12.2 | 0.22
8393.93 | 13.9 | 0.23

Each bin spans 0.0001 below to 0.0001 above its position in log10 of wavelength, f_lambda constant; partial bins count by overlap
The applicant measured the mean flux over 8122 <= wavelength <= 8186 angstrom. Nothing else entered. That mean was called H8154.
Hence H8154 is 14.1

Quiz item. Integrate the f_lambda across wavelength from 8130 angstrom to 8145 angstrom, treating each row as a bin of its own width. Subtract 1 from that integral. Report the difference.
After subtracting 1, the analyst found 212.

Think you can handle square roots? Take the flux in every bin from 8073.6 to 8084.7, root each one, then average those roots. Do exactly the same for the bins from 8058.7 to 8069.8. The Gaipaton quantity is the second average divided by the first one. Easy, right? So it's 1.00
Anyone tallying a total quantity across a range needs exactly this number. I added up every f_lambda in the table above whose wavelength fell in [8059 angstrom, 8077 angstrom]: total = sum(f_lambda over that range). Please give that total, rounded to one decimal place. 70.8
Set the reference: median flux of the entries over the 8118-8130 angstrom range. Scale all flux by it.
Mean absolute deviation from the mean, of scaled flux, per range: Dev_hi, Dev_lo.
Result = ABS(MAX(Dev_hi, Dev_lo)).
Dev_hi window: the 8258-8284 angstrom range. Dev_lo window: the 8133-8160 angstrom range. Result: 0.013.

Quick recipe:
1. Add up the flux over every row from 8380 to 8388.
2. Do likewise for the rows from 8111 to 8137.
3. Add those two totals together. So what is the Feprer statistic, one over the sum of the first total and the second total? 0.0079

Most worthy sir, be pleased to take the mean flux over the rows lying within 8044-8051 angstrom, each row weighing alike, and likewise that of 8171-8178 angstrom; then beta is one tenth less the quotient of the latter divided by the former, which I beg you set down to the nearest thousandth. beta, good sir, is -0.904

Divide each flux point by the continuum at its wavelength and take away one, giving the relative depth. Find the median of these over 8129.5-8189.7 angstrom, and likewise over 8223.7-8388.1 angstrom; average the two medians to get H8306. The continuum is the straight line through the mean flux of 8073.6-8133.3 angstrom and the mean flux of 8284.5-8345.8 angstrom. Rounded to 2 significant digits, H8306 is 0.0017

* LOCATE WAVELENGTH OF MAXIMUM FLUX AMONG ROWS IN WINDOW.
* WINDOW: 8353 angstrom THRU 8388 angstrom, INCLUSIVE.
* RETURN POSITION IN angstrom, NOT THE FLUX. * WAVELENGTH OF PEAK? 8359.21 angstrom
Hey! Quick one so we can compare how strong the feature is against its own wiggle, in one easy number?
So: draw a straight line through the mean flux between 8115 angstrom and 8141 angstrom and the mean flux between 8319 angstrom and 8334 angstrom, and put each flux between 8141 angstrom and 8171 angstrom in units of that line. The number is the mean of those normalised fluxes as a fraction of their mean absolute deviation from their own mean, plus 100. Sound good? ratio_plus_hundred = 184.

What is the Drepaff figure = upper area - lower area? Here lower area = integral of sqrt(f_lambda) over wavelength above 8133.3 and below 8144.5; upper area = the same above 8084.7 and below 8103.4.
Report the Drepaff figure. 27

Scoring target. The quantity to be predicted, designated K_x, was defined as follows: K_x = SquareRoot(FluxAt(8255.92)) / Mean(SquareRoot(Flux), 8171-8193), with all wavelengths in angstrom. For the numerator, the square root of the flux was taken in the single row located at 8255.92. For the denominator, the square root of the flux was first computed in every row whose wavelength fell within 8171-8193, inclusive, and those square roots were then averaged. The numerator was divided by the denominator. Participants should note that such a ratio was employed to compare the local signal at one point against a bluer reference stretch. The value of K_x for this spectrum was 1.02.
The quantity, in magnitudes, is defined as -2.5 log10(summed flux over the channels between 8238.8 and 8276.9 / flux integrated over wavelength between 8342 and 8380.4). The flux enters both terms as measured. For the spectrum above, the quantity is 1.44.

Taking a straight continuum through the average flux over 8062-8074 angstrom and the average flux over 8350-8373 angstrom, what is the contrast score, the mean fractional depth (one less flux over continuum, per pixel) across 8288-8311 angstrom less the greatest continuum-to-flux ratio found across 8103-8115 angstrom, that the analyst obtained -1.00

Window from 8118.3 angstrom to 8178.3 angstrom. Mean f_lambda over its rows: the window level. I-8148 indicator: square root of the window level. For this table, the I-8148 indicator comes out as 3.77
